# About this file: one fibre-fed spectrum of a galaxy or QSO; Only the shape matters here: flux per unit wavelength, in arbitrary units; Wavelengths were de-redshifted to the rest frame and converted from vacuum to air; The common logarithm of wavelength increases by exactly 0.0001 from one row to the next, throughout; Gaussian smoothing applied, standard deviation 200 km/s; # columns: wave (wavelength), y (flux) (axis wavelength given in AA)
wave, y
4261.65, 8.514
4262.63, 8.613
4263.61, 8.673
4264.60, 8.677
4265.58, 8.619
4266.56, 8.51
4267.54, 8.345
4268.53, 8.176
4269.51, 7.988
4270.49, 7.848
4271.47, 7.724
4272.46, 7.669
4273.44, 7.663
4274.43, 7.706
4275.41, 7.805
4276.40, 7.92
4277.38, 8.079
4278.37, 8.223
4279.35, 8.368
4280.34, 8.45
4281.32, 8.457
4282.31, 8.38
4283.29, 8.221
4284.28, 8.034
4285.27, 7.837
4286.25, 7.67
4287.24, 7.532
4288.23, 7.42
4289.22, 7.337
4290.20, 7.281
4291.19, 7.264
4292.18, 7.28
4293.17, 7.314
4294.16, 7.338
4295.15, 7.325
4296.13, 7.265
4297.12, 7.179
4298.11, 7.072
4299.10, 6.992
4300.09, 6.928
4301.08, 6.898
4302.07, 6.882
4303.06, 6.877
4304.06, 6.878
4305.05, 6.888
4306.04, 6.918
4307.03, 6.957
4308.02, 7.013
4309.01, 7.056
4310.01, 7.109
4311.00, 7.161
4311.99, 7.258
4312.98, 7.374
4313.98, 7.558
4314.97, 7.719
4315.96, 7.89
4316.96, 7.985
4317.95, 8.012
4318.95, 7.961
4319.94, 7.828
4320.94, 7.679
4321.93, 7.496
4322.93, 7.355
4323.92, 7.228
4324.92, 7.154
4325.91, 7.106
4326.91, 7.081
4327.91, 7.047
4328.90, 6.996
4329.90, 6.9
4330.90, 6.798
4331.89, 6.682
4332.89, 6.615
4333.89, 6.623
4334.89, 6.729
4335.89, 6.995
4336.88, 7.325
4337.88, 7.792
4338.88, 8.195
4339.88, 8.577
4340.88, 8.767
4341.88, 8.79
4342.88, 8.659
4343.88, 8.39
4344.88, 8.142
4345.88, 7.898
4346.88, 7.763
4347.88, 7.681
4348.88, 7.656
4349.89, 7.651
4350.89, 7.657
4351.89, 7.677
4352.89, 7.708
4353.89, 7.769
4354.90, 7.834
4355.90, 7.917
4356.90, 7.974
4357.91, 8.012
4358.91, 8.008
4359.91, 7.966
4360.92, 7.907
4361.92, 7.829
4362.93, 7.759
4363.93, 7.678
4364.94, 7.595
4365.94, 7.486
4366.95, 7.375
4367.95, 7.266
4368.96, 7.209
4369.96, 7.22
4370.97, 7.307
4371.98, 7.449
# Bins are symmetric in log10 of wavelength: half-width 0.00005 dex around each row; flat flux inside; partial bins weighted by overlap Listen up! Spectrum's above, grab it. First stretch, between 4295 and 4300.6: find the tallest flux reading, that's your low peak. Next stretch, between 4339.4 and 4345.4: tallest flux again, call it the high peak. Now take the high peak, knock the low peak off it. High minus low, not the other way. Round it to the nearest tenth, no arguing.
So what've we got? 1.5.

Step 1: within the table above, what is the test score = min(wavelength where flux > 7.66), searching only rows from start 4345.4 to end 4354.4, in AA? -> 4345.88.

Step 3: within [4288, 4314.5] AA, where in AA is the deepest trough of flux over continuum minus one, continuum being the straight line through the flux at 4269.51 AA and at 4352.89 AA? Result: 4303.06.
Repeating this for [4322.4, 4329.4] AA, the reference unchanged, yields 4328.90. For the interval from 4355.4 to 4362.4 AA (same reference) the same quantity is 4361.92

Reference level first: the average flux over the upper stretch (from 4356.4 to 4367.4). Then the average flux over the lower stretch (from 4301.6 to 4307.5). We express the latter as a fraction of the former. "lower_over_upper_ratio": 0.89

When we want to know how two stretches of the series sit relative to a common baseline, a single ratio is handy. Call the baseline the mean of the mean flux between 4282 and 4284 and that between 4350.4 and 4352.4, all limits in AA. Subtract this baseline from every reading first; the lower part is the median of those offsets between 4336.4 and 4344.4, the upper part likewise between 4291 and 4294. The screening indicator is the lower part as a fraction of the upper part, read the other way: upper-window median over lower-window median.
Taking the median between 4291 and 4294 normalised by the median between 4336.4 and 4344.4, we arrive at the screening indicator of -1.4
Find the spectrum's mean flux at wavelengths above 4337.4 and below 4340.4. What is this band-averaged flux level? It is 8.2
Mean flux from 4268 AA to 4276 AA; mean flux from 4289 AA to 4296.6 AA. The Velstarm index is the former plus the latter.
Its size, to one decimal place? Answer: 15.1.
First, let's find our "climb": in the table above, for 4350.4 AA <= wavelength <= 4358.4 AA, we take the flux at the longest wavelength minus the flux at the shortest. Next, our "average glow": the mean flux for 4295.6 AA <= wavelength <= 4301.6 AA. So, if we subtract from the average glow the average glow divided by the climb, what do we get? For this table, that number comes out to -13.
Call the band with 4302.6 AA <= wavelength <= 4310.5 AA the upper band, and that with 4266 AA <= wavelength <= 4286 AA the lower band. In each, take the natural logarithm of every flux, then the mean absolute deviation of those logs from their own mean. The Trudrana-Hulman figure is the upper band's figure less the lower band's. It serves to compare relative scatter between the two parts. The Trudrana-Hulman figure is -0.021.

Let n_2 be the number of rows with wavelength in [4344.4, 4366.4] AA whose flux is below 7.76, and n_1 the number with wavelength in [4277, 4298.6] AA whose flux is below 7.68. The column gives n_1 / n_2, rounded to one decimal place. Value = 1.3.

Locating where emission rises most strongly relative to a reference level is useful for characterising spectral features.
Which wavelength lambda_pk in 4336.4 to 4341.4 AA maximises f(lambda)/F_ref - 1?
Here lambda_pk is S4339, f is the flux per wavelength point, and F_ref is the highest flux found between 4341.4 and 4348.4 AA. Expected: 4340.88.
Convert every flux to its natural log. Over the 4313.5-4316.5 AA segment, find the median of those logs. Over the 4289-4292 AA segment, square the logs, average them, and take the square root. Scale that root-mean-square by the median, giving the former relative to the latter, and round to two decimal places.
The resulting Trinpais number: 0.97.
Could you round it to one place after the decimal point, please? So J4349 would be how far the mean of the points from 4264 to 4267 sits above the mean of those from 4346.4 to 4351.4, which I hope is 0.9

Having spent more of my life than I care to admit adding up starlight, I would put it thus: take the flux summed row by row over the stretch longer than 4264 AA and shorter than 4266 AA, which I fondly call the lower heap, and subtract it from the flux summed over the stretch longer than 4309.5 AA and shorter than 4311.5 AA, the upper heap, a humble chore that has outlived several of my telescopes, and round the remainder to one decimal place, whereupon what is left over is -3.0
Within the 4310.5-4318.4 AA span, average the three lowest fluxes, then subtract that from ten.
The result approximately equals 2.7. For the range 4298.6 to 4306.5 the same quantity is 3.1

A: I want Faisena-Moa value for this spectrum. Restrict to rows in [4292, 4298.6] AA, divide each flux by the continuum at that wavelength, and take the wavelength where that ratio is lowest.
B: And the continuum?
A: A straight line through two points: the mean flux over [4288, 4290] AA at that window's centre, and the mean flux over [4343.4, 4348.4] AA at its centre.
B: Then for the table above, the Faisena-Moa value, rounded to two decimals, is 4298.11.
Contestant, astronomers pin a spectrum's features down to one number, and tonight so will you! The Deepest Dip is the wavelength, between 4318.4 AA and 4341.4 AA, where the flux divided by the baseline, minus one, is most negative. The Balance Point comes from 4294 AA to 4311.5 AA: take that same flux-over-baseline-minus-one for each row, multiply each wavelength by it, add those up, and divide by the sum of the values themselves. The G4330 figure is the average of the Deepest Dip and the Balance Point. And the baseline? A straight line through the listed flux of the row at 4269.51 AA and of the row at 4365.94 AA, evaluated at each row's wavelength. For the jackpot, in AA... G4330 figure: 4317.9 AA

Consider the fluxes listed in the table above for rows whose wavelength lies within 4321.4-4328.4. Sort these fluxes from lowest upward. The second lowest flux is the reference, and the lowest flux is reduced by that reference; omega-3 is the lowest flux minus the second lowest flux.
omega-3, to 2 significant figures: -0.034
